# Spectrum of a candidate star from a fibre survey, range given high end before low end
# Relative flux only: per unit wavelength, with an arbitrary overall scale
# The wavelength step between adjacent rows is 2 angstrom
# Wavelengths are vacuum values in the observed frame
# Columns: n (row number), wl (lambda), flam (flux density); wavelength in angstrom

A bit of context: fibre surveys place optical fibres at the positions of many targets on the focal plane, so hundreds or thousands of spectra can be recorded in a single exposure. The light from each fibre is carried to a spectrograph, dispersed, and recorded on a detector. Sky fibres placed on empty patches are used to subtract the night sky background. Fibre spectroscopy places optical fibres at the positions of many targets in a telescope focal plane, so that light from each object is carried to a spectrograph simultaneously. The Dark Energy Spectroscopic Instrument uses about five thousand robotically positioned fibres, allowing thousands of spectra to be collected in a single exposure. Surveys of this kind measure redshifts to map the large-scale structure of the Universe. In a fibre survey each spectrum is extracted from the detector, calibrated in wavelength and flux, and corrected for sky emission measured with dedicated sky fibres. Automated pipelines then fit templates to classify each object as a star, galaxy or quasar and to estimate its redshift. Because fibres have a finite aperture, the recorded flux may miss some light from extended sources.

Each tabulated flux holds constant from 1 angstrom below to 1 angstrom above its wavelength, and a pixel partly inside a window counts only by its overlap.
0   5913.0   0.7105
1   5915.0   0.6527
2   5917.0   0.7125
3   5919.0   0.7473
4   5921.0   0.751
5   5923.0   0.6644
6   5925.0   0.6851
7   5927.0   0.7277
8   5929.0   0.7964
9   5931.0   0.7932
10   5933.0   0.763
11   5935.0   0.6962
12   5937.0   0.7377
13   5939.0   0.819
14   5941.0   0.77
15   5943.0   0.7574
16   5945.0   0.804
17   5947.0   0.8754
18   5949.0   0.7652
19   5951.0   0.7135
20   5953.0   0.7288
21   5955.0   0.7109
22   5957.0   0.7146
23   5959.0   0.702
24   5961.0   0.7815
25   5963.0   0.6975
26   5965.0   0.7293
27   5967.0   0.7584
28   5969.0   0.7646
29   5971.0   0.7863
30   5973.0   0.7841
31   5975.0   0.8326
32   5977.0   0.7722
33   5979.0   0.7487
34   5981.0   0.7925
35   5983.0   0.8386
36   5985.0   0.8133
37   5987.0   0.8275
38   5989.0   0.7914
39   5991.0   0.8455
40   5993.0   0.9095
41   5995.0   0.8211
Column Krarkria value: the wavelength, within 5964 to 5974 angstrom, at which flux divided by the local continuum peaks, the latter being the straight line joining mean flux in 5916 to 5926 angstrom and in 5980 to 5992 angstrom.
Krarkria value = 5971.0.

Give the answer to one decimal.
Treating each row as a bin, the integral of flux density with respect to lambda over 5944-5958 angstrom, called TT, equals 10.6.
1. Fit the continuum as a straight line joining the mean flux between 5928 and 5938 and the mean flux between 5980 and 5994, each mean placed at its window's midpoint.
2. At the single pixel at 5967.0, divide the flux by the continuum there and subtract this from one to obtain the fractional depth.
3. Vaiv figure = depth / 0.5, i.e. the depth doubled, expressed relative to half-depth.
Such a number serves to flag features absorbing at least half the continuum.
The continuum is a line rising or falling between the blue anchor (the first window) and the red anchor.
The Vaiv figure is 0.11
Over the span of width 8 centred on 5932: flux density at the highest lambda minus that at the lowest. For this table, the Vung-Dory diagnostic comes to -0.10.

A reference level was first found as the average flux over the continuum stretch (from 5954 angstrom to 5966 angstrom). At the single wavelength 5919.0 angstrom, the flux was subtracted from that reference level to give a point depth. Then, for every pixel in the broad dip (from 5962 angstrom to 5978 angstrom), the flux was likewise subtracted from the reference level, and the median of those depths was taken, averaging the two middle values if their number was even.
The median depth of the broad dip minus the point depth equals -0.02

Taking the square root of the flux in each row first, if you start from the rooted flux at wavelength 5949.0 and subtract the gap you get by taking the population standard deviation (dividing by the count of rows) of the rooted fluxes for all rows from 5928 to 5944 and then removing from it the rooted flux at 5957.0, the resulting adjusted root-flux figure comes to 1.70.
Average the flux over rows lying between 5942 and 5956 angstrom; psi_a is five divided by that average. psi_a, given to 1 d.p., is 6.5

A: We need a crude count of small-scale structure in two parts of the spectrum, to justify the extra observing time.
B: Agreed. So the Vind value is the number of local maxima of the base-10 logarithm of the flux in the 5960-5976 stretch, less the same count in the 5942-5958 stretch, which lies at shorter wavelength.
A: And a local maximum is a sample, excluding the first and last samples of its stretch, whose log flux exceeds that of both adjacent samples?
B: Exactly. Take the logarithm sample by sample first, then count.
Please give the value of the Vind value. -1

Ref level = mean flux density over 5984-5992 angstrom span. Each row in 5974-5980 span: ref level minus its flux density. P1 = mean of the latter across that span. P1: 0.03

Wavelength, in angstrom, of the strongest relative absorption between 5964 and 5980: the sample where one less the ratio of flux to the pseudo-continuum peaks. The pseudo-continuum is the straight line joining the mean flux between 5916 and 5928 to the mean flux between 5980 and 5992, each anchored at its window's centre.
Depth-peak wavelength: 5979.0 angstrom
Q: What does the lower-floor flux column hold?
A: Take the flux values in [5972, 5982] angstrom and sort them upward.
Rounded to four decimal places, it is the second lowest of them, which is 0.7722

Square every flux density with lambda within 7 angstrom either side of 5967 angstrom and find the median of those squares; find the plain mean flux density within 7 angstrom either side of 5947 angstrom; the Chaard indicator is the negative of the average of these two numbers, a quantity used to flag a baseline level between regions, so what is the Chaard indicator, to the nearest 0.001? -0.679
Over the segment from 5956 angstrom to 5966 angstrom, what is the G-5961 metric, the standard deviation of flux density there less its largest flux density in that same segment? -0.75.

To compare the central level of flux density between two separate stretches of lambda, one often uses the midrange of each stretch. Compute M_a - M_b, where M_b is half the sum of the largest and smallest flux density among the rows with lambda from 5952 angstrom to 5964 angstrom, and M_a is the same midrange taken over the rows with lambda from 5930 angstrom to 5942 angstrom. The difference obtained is 0.018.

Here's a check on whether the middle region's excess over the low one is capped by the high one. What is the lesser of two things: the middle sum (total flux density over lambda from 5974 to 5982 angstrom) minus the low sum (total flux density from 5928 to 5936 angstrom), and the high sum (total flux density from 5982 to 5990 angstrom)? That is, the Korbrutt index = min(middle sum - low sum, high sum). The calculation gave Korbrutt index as 0.10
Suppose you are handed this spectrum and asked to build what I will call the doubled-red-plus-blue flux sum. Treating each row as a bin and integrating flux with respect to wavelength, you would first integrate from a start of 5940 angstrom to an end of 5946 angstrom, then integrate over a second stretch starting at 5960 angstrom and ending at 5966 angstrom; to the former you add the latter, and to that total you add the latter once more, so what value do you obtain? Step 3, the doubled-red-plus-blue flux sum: 13.5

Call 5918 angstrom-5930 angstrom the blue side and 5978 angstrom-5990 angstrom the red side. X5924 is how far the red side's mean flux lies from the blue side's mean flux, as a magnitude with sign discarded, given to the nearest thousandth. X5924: 0.073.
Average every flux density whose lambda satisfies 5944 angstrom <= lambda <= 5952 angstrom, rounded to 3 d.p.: 0.790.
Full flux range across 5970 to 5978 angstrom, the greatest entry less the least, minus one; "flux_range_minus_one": -0.940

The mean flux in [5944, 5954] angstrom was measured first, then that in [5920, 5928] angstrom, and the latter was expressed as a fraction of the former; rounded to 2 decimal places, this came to 0.91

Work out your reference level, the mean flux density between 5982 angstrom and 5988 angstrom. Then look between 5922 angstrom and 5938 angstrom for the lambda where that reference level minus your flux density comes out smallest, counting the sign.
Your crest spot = 5929.0 angstrom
